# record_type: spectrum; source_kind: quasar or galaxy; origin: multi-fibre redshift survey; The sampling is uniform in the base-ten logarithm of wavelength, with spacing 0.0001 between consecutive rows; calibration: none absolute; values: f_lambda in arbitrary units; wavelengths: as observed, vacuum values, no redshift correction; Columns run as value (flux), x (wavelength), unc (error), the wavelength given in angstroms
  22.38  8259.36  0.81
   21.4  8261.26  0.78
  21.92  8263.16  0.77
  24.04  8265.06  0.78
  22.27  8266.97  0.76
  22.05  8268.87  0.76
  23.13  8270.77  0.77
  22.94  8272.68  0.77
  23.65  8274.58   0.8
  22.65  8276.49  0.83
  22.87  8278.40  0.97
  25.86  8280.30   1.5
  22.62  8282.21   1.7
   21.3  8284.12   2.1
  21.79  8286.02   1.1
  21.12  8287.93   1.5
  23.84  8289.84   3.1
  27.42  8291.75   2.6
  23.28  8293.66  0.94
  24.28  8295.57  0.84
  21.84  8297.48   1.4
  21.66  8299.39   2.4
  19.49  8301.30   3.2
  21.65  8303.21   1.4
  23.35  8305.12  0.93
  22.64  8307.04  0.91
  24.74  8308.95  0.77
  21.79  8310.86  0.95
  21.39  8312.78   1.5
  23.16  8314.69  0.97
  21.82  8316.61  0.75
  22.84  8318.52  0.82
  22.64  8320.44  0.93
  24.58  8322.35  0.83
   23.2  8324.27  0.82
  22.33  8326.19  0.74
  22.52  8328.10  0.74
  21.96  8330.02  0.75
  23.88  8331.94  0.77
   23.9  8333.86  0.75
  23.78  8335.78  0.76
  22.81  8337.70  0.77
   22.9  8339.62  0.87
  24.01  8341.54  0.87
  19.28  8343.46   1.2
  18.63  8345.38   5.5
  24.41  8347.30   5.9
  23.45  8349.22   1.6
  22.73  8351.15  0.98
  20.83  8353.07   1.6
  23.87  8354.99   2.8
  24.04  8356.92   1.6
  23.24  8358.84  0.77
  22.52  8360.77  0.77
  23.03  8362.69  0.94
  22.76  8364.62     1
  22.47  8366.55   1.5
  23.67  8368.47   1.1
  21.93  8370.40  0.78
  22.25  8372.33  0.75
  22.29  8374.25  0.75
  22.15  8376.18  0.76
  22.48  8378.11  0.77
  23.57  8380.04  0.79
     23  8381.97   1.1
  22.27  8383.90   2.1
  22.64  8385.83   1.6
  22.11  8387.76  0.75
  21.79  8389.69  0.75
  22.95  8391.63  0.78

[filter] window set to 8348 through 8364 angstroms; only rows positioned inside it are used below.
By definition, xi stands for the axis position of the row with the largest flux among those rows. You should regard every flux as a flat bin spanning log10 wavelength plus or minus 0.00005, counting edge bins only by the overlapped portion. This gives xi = 8356.92 angstroms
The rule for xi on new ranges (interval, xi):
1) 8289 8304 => 8291.75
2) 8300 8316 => 8308.95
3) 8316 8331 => 8322.35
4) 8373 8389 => 8380.04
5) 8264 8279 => 8265.06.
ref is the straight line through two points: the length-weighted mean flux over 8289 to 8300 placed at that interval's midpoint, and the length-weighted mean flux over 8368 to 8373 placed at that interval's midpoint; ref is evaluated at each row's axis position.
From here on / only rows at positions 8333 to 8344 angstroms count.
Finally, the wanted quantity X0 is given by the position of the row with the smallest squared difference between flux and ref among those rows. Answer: 8339.62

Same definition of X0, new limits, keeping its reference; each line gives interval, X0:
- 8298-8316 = 8305.12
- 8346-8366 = 8351.15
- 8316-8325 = 8324.27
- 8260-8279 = 8265.06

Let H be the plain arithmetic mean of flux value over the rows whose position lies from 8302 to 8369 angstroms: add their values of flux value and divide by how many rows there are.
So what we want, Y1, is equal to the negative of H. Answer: -22.8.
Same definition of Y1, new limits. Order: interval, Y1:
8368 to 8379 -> -22.5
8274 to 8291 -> -22.9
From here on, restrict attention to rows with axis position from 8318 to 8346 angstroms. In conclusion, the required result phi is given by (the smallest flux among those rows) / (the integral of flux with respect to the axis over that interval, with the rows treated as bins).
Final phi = 0.03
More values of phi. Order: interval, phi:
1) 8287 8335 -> 0.02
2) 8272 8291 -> 0.05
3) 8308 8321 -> 0.07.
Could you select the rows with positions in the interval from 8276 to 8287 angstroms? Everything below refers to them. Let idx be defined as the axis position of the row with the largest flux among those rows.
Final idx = 8280.30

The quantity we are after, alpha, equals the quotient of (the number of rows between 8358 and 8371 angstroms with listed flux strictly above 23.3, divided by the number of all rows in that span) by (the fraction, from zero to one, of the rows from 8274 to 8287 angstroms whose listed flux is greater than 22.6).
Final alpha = 0.20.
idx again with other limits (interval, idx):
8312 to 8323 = 8322.35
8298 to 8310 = 8308.95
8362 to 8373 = 8368.47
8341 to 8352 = 8347.30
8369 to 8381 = 8380.04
